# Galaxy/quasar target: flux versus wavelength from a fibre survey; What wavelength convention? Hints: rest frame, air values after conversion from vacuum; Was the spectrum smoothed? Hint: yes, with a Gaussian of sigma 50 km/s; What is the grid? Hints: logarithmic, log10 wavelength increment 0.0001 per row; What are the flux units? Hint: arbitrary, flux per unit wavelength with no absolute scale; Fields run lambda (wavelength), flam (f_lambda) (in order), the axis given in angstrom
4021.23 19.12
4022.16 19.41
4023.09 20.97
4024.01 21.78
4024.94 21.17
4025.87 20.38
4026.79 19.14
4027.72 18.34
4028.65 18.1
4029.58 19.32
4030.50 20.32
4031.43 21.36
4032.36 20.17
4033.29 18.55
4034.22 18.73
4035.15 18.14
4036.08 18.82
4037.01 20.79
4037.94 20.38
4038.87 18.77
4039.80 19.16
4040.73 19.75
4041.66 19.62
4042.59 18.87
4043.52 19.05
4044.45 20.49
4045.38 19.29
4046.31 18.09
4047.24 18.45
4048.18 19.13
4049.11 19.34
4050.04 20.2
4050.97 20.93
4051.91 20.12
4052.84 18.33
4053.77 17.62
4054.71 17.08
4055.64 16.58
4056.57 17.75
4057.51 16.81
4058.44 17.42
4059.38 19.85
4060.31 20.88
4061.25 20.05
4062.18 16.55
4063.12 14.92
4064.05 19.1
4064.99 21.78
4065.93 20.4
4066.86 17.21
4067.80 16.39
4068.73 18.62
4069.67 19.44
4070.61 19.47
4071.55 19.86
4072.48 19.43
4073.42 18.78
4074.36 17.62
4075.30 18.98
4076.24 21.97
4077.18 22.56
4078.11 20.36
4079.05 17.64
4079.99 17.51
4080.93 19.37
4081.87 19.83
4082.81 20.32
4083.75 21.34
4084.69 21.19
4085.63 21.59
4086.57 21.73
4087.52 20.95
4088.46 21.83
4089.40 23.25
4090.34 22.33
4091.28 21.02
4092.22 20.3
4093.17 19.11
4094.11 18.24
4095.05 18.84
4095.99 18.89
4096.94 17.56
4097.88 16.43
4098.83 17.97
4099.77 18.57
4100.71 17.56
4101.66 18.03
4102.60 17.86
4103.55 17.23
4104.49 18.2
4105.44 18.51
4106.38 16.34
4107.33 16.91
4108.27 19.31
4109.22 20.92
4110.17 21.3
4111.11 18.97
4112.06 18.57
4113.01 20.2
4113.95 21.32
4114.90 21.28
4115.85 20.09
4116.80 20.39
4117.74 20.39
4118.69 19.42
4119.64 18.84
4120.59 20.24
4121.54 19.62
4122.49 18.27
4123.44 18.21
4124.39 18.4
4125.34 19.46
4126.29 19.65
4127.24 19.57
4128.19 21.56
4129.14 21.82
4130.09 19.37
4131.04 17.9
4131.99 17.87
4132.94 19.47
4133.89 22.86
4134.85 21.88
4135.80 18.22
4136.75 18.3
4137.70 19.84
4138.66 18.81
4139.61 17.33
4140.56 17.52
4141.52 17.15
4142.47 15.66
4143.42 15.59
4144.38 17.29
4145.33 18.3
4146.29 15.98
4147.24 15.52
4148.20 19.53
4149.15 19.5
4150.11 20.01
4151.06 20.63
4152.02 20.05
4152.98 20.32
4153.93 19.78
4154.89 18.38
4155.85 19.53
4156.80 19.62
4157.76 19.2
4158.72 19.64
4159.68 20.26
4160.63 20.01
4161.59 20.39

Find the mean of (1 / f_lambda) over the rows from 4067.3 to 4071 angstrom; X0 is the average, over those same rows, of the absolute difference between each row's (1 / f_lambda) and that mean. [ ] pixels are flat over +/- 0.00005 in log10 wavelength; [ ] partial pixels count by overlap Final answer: 0.0033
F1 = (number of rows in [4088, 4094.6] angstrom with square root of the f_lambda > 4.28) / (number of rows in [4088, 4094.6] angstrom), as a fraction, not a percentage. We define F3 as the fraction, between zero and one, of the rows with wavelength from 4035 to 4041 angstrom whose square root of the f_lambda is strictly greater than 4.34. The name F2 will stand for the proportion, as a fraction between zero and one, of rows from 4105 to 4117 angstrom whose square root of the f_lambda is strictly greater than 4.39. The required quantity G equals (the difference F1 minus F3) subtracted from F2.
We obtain 0.33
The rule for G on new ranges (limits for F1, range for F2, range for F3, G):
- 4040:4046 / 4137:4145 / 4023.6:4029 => -0.21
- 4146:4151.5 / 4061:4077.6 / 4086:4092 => 0.83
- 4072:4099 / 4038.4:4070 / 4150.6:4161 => 0.56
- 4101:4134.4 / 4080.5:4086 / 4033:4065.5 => 0.83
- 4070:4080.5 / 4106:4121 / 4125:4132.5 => 0.71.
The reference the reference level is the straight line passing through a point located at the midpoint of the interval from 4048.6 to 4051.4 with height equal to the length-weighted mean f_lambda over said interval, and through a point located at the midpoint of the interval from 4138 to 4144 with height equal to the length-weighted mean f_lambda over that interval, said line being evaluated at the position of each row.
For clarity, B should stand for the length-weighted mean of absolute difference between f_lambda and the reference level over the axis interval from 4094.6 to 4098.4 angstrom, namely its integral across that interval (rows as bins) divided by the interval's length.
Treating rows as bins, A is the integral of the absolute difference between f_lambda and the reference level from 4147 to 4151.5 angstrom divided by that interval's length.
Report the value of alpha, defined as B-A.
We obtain -1.9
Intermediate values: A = 2.8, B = 0.9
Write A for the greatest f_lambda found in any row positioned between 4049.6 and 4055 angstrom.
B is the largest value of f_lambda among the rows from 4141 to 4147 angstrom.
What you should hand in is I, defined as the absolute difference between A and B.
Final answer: 2.6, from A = 20.93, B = 18.3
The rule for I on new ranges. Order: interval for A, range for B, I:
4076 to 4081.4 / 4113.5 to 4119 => 1.2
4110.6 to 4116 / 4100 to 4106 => 2.8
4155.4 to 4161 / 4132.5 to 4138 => 2.6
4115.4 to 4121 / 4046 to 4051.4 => 0.5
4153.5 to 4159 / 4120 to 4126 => 0.5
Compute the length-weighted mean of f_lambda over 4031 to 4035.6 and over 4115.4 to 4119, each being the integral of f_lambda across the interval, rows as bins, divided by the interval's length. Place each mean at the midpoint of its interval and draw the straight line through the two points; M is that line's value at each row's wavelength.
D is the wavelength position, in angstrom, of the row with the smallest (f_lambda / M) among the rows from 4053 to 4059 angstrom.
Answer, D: 4055.64 angstrom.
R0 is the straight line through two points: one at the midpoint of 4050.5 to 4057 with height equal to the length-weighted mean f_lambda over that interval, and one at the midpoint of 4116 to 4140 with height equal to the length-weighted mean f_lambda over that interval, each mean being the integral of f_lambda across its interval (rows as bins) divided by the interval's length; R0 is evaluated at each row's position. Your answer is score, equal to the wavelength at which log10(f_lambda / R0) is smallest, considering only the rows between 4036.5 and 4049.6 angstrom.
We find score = 4046.31 angstrom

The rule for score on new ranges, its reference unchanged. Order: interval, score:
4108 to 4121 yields 4112.06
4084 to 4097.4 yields 4096.94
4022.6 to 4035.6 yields 4035.15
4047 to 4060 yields 4055.64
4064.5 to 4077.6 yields 4067.80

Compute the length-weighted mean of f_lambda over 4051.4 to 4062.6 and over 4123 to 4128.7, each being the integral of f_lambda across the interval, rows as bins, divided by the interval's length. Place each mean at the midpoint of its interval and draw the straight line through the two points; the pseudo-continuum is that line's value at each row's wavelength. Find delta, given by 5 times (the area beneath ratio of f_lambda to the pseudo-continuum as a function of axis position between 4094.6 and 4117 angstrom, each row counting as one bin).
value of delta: 110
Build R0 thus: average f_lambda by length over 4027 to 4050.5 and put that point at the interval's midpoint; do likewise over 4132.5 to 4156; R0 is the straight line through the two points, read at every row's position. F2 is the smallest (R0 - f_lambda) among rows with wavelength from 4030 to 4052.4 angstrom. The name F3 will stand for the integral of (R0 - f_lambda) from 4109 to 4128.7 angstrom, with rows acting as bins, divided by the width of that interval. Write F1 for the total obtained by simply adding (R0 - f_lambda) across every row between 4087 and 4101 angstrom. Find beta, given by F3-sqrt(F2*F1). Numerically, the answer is -5.0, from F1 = -8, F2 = -1.99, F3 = -1.0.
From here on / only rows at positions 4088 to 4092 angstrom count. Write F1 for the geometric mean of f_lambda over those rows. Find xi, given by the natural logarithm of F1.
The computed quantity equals 3.10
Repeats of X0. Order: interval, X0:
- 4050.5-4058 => 0.0036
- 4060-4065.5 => 0.0065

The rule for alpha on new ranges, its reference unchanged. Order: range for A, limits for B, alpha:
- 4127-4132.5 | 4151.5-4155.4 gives 0.8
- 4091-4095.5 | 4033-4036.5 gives 1.2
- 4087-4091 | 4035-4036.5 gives -1.1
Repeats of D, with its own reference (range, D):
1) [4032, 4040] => 4035.15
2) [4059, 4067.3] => 4063.12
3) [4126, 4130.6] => 4130.09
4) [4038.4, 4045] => 4038.87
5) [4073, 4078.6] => 4074.36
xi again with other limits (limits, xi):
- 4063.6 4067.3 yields 2.97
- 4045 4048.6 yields 2.93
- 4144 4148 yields 2.82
